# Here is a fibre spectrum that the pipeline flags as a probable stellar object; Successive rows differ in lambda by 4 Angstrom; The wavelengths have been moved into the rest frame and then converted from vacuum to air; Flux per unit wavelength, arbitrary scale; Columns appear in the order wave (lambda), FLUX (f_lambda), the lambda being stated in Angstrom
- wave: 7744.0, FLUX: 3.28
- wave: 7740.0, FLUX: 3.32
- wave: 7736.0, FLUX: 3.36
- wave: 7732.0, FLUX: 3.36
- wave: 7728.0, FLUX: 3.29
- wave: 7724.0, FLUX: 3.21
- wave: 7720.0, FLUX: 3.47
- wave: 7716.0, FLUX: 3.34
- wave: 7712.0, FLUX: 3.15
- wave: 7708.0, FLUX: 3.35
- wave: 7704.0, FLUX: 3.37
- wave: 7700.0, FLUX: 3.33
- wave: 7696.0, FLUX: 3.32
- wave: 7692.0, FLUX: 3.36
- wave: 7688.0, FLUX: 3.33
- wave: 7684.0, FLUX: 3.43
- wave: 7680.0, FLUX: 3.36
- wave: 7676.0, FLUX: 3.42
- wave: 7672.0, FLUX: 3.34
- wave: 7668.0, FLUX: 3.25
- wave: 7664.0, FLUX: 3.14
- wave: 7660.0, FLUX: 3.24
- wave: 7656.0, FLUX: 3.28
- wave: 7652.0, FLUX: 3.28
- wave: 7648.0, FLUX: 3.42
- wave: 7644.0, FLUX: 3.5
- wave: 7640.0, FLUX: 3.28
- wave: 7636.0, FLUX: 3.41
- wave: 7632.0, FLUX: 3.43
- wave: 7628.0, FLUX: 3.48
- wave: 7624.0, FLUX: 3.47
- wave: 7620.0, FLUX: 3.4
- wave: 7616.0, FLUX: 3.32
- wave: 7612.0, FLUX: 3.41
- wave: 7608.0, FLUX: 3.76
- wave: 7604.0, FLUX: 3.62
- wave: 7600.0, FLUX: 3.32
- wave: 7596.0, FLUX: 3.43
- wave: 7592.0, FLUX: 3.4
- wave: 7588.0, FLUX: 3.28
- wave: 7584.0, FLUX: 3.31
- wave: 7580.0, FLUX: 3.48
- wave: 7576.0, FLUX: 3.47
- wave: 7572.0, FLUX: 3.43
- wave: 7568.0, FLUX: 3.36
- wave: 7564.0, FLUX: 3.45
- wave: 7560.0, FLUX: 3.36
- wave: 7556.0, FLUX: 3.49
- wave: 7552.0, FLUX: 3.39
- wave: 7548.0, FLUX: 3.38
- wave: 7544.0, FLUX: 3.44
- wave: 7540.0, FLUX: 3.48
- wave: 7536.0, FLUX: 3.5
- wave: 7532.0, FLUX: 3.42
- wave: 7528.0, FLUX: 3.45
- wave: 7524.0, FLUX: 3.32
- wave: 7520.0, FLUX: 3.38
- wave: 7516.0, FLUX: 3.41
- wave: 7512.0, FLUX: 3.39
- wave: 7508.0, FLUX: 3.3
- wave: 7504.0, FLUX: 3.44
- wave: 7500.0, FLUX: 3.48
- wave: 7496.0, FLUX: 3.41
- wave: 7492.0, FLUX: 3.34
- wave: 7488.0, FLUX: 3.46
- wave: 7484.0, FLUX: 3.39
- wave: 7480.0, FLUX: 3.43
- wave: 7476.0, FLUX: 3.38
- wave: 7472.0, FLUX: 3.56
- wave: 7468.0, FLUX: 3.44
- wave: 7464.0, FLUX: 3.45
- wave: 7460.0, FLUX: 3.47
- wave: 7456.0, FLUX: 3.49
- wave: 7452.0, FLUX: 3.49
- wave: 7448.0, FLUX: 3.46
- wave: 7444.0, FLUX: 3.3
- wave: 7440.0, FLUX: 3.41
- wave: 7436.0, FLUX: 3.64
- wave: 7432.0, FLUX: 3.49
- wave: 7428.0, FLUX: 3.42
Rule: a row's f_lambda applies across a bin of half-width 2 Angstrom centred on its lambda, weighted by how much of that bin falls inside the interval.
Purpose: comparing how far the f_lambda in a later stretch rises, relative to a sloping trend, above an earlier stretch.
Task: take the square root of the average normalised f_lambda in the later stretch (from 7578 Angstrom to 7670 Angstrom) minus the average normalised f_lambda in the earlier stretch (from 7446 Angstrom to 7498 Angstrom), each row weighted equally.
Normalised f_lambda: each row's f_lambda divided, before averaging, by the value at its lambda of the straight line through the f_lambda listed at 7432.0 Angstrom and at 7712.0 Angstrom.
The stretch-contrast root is 0.20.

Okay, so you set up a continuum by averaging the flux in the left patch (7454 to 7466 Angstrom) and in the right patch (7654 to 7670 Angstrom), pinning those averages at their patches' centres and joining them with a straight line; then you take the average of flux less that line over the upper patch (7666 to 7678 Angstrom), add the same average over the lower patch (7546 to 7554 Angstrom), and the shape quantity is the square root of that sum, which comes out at 0.38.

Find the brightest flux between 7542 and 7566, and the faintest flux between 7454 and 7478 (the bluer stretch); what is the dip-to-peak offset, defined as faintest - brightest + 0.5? 0.39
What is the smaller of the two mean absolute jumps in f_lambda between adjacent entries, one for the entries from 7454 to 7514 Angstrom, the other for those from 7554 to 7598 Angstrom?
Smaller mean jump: 0.074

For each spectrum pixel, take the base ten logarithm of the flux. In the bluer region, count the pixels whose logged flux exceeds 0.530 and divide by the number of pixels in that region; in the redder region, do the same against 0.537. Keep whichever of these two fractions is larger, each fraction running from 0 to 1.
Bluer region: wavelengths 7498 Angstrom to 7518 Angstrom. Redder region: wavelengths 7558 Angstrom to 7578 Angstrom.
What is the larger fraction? 0.8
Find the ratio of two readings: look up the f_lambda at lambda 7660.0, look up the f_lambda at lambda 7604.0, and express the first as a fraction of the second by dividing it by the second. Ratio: 0.90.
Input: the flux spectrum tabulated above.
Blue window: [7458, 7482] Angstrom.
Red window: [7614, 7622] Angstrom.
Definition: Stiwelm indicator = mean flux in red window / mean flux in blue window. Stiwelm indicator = 0.973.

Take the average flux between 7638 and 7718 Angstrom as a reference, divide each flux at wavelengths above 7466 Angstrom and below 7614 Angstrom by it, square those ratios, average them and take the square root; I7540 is 1.03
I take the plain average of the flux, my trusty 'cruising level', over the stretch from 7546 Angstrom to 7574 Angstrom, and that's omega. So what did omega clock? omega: 3.41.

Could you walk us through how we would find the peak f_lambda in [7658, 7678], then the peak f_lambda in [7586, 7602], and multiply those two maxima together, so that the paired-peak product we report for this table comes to 11.7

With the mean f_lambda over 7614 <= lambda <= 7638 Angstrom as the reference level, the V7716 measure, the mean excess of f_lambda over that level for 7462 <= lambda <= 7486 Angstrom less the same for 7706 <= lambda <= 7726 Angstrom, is 0.138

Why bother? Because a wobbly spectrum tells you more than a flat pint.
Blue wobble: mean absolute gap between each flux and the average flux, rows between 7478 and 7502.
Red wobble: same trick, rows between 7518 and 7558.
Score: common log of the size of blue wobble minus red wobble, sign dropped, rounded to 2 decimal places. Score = -2.06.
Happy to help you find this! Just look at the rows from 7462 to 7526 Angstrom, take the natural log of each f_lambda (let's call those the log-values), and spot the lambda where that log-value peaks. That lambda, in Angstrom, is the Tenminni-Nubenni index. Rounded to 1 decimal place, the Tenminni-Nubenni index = 7472.0 Angstrom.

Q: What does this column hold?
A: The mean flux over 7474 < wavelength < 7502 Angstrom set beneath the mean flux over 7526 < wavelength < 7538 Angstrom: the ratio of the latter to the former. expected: 1.01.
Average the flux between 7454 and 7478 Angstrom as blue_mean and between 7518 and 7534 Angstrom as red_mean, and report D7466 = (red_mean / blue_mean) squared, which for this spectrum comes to 0.96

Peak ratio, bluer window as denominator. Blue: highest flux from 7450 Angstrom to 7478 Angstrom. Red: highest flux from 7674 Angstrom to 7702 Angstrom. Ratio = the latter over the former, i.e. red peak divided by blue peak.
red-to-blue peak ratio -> 0.963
